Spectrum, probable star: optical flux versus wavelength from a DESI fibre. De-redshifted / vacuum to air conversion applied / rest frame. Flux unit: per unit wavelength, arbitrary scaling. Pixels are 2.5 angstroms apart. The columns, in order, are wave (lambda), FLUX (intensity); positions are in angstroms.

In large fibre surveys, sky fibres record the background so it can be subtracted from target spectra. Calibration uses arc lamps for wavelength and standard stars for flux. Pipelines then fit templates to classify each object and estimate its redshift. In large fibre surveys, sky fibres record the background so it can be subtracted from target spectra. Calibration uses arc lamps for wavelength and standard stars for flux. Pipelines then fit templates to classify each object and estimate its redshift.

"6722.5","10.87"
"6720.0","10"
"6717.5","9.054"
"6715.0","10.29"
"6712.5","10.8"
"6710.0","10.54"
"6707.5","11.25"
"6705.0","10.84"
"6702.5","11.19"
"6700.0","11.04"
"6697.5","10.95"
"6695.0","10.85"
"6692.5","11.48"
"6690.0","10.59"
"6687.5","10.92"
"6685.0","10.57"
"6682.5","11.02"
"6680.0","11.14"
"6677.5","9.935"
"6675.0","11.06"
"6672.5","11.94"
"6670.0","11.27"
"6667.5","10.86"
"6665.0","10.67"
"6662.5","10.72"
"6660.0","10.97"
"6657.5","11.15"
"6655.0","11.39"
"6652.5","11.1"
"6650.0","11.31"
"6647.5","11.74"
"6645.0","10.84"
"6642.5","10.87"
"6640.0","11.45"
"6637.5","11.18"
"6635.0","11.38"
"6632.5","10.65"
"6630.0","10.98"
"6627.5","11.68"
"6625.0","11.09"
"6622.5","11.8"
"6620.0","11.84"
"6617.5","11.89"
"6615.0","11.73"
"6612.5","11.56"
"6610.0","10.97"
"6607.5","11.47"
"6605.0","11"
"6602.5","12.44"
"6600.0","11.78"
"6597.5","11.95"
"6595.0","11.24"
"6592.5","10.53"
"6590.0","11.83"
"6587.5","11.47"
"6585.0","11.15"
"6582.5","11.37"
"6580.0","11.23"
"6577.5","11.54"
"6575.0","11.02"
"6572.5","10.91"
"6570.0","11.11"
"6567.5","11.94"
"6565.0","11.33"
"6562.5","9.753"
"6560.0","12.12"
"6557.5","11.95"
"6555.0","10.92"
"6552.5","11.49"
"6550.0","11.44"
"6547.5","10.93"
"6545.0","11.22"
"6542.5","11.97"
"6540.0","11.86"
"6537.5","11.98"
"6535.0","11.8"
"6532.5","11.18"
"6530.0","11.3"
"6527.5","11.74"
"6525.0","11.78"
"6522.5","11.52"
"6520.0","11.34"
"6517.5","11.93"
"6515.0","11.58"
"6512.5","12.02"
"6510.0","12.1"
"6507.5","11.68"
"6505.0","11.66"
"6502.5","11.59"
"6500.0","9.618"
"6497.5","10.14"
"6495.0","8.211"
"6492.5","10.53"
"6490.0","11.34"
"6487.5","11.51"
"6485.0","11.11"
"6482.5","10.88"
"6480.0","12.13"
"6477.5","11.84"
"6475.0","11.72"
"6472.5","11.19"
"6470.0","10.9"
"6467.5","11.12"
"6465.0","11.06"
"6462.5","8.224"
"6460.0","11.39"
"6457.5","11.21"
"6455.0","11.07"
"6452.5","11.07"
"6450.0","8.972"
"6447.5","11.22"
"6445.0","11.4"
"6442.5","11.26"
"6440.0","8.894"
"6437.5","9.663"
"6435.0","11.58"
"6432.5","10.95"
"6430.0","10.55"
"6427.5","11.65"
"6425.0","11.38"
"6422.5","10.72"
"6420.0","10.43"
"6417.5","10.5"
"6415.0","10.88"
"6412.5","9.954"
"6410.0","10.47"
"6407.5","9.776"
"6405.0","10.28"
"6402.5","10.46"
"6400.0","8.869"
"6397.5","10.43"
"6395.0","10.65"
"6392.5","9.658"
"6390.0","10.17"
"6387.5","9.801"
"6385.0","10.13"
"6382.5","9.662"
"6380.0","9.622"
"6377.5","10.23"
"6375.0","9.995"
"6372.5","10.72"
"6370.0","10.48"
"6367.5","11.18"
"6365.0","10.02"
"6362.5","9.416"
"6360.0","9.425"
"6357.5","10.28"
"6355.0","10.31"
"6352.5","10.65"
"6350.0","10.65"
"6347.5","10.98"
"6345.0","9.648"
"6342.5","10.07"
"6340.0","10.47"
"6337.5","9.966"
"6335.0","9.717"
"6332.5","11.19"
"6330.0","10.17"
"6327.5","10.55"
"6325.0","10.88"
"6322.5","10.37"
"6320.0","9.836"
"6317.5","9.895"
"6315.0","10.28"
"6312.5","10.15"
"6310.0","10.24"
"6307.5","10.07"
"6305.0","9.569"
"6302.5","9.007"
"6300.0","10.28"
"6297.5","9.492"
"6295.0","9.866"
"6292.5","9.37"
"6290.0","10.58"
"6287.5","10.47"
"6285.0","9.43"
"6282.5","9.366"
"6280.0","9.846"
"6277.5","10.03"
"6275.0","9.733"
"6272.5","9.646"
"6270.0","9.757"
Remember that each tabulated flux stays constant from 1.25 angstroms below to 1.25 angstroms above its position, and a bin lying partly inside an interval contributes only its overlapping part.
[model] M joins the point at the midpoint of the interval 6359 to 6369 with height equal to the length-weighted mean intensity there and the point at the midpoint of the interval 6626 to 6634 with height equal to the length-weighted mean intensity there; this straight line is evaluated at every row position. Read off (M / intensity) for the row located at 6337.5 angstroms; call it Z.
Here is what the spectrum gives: 0.996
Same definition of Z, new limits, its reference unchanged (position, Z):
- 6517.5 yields 0.893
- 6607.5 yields 0.961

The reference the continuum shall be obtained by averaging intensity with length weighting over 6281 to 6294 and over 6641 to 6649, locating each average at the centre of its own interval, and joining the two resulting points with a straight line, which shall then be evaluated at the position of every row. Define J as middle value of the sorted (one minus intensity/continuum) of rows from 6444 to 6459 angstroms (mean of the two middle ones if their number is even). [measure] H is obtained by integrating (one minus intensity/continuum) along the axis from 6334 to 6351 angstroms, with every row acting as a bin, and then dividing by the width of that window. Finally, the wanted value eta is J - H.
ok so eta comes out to -0.048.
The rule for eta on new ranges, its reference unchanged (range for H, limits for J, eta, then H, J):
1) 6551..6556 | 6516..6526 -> -0.050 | -0.04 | -0.087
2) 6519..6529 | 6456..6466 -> 0.020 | -0.08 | -0.062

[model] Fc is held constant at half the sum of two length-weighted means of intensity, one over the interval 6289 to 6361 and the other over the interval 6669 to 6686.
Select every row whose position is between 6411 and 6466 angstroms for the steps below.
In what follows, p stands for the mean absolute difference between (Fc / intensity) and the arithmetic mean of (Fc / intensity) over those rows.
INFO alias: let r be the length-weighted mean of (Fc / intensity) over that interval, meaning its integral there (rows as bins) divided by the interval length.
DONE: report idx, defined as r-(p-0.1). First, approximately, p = 0.074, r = 1.00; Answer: 1.03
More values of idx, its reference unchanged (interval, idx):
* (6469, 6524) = 0.99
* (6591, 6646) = 1.00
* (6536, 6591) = 1.00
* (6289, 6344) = 1.11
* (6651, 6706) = 1.04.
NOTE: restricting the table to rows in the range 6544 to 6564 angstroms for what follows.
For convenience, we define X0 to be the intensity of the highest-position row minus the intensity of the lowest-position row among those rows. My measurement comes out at -1.5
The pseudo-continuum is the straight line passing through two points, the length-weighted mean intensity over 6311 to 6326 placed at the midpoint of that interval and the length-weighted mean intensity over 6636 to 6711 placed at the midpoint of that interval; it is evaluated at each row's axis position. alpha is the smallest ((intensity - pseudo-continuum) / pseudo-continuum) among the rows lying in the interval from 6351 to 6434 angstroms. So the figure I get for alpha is -0.15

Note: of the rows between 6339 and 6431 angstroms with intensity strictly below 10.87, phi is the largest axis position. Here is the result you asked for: 6430.0 angstroms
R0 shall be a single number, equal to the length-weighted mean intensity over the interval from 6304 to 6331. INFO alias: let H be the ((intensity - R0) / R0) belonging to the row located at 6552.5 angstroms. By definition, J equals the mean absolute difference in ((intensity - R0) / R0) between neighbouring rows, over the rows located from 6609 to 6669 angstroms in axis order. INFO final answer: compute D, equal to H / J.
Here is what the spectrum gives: 3.8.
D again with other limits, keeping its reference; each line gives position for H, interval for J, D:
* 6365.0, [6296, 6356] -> -0.3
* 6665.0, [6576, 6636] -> 1.0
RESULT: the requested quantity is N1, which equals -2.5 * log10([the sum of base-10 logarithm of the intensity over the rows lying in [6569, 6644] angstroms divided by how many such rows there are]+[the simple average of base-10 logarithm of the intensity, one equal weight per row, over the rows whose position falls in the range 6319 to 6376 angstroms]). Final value -0.789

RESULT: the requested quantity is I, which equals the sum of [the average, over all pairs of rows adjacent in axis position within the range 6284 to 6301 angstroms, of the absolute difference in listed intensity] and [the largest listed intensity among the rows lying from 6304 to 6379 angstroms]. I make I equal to 11.9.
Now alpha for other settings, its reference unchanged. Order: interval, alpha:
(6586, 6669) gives -0.03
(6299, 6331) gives -0.12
